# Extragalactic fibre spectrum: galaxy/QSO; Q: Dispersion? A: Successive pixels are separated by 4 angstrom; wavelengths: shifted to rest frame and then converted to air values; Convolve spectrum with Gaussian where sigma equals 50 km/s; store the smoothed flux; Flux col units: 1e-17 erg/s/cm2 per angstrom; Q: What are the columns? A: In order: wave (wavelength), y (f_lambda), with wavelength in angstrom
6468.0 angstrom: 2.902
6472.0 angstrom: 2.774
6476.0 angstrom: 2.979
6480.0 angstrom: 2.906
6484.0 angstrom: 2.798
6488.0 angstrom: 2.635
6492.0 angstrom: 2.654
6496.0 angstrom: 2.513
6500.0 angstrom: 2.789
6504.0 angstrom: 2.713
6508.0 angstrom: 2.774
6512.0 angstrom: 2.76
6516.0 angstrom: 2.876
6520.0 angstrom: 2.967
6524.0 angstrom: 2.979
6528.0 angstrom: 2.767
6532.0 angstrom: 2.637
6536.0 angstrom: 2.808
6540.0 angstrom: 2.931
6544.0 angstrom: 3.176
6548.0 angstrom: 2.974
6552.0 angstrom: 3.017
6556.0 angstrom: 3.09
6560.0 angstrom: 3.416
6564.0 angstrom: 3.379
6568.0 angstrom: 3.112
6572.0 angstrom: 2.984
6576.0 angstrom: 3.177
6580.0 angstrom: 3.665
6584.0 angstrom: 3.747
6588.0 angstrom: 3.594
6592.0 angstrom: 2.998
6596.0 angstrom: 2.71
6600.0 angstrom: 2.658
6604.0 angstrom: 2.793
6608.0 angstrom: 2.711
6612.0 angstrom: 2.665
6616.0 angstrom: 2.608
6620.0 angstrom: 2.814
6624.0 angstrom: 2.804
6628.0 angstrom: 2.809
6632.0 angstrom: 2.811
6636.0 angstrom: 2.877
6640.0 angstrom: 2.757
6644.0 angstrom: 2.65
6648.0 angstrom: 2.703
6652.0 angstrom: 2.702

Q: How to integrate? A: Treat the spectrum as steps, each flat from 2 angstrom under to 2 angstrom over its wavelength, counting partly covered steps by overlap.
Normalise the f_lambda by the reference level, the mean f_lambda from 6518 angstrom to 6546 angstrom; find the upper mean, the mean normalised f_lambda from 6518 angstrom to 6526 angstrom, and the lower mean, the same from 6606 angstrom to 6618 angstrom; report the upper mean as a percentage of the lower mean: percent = 112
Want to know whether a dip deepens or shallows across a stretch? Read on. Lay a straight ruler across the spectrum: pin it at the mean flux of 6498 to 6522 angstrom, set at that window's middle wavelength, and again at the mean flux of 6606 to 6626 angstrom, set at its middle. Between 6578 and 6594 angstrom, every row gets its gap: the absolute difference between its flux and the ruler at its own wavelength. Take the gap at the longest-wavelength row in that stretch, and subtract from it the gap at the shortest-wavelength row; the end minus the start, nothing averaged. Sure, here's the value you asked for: -0.66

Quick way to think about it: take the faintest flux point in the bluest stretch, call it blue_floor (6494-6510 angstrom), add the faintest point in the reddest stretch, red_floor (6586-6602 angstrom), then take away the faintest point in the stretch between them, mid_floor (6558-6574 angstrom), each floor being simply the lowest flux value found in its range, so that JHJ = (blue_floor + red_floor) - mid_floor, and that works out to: 2.19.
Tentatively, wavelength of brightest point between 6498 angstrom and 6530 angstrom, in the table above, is 6524.0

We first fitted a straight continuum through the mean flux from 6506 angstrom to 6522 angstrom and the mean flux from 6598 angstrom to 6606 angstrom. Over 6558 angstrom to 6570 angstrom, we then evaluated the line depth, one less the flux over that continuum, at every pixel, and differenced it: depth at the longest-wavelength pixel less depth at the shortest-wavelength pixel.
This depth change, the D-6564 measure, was 0.10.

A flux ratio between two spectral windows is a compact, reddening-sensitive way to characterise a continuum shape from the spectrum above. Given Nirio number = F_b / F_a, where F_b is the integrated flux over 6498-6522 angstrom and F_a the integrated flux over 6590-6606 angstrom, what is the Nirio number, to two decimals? 1.51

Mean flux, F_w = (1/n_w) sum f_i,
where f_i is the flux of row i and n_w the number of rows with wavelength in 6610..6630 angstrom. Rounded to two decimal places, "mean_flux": 2.74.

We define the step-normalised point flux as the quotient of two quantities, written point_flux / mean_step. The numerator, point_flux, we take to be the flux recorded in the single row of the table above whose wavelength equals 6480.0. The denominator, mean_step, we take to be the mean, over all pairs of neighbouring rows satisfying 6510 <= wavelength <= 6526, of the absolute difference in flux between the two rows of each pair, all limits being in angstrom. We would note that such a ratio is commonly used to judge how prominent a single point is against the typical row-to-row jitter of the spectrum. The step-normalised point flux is 40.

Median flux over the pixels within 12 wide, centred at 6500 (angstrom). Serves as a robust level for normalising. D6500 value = 2.7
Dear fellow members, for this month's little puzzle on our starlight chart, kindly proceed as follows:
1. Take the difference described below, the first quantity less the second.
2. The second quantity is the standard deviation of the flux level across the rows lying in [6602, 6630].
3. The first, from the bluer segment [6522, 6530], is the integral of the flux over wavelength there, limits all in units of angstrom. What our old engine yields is 23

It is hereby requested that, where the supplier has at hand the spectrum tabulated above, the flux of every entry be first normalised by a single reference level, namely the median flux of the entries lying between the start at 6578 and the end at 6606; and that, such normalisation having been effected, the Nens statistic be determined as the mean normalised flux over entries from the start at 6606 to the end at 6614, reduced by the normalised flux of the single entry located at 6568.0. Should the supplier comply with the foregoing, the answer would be -0.14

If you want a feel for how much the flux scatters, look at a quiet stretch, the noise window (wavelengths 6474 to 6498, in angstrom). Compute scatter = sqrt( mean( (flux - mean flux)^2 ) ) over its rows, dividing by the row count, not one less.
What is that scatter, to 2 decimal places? 0.16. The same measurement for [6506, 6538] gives 0.11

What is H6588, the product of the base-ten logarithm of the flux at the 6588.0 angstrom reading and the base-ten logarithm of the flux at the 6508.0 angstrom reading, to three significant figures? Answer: 0.246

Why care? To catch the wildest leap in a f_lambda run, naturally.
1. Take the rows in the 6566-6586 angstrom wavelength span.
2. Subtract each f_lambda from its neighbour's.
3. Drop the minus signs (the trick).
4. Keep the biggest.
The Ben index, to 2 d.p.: 0.49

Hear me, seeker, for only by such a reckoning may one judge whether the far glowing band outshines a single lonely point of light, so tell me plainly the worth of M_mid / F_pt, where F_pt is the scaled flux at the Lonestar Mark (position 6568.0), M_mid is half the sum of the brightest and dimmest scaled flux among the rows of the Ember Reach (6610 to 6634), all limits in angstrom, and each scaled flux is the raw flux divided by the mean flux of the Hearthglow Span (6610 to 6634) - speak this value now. 0.87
